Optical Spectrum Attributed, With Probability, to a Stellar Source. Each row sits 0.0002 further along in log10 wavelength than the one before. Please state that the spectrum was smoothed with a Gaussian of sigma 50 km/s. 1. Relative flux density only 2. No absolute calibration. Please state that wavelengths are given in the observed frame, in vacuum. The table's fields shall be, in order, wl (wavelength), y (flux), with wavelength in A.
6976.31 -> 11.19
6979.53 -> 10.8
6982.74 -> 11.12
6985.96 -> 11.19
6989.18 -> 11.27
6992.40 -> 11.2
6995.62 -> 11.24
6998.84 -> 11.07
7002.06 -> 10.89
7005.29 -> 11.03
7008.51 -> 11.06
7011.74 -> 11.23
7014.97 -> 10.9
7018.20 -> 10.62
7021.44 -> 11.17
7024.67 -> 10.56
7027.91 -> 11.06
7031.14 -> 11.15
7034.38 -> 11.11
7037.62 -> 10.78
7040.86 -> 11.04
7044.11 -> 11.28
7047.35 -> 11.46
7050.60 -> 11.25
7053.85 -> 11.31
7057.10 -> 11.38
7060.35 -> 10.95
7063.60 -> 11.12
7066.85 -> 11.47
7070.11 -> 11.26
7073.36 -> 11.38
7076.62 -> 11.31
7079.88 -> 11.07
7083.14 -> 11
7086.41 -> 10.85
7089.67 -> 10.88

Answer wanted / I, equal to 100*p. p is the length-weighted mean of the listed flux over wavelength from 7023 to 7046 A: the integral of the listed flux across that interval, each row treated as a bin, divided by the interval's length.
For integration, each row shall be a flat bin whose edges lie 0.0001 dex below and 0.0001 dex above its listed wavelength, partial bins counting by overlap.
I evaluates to 1101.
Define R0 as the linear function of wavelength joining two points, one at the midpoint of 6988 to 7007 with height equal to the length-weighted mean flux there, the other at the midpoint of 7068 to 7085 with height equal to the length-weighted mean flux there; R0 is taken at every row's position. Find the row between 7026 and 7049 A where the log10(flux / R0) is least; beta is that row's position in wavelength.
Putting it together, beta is 7037.62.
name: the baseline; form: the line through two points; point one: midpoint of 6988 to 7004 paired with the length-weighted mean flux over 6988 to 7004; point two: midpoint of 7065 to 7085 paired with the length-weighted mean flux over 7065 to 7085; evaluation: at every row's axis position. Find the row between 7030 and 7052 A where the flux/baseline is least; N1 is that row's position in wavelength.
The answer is 7037.62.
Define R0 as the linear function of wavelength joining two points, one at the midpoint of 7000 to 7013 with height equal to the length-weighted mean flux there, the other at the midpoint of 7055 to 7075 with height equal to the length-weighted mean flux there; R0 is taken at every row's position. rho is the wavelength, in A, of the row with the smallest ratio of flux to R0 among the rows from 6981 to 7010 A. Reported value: 7002.06 A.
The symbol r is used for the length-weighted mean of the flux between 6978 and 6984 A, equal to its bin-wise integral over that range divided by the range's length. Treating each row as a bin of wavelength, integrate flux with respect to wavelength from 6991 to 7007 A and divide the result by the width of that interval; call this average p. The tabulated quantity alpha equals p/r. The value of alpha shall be 1.01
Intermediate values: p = 11.1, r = 11.0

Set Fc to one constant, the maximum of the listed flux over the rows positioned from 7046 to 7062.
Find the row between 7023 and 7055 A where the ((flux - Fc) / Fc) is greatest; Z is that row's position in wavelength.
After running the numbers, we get 7047.35 A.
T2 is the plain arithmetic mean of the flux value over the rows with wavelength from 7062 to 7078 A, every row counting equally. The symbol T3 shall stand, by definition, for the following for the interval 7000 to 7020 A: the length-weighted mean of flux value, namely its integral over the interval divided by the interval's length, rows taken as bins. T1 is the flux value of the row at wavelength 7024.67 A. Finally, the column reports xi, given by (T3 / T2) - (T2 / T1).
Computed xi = -0.102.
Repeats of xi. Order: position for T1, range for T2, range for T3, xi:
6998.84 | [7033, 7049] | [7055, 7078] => 0.006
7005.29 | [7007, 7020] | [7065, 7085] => 0.033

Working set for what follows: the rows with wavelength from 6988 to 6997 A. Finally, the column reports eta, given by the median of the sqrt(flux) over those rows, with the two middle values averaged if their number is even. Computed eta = 3.353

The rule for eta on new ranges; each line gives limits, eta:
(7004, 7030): 3.323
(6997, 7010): 3.323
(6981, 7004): 3.345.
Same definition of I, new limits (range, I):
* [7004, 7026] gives 1094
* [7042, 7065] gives 1124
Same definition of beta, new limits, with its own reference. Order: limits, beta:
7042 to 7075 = 7060.35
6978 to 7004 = 6979.53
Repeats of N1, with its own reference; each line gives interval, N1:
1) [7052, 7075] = 7060.35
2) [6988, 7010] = 7002.06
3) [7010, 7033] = 7024.67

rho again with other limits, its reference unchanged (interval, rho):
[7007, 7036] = 7024.67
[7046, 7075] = 7060.35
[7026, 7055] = 7037.62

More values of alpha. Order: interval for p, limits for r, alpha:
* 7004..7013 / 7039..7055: 0.99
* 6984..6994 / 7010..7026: 1.03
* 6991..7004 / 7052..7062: 0.99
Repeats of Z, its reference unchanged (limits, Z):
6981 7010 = 6989.18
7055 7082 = 7066.85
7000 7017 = 7011.74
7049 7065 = 7057.10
